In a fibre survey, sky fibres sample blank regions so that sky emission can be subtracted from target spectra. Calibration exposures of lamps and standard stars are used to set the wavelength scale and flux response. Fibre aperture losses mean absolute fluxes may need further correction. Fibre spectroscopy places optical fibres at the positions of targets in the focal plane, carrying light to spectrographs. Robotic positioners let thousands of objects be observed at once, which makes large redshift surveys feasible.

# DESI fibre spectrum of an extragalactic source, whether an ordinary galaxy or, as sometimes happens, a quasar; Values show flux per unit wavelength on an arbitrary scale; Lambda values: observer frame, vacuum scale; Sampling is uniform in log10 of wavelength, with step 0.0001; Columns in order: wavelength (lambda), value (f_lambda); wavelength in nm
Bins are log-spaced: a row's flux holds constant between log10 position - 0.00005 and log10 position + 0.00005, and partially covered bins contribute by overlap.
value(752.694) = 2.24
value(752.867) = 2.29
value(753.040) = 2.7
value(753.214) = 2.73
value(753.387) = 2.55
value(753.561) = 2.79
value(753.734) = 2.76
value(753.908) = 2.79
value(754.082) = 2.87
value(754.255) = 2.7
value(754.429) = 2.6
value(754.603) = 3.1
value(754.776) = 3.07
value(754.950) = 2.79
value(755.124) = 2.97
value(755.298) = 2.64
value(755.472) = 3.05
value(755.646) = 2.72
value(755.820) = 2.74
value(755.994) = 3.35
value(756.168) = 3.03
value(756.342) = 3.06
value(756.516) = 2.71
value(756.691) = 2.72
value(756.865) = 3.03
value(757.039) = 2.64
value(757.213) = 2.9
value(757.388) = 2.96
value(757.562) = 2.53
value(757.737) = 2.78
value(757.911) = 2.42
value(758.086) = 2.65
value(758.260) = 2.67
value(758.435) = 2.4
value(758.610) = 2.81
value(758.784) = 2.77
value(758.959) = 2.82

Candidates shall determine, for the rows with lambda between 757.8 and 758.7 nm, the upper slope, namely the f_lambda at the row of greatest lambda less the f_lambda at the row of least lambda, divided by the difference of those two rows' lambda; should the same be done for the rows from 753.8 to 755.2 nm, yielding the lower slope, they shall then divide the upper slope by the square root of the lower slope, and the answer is 1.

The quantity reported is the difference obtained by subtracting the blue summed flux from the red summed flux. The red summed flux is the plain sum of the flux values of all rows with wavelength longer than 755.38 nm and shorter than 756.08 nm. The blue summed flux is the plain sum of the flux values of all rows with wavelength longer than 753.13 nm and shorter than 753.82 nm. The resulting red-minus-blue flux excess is 1.0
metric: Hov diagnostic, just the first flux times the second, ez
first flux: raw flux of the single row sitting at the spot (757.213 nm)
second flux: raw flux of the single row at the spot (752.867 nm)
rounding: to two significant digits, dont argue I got 6.6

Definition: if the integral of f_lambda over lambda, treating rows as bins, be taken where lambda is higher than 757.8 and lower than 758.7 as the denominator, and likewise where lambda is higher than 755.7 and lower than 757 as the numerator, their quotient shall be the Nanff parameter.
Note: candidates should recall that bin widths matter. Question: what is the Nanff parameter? 1.6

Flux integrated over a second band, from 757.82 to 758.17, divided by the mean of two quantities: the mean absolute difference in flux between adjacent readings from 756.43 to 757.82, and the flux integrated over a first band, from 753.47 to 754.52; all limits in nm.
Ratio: 0.57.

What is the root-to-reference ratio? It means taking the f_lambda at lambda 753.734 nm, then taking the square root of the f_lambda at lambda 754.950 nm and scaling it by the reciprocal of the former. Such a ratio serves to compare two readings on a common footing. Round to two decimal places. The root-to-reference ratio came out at 0.61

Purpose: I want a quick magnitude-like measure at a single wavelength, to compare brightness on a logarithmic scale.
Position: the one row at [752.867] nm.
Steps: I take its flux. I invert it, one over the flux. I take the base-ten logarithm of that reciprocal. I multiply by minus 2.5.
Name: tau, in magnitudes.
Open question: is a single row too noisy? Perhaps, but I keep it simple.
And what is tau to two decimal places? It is 0.90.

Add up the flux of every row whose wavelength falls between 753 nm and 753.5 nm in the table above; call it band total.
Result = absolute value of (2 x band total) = 16.0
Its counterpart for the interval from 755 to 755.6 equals 17.3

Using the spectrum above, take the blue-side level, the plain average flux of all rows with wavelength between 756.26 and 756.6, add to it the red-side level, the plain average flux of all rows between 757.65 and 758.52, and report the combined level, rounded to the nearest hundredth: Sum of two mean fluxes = 5.47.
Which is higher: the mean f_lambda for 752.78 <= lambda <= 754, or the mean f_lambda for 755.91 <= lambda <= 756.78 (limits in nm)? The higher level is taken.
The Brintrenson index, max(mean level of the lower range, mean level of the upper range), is 2.97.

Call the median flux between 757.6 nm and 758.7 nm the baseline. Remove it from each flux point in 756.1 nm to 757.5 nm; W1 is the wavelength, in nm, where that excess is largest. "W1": 756.342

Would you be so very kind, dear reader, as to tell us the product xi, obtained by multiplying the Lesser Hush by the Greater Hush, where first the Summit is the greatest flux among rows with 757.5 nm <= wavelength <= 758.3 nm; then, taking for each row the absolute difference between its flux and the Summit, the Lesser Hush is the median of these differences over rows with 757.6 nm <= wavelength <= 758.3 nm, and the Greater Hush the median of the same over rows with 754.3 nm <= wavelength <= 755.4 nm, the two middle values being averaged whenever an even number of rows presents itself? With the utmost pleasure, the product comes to 0.022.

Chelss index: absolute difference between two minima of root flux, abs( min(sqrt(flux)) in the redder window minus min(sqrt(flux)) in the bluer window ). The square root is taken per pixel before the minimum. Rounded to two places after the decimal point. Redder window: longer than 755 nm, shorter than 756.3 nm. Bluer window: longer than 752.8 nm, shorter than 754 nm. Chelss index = 0.11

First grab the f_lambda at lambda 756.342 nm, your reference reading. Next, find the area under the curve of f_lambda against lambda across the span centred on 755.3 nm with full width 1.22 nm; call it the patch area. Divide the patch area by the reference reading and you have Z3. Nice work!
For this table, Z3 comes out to 1.14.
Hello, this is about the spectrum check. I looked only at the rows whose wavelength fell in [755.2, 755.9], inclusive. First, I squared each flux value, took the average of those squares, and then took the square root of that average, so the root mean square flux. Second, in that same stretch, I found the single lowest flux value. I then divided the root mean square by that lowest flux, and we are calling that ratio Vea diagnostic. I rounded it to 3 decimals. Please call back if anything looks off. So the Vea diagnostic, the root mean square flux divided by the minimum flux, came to 1.058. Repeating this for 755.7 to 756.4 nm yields 1.114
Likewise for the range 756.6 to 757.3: 1.071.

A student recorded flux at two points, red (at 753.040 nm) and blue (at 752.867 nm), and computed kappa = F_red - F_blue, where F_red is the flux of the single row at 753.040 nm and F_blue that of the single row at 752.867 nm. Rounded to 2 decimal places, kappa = 0.41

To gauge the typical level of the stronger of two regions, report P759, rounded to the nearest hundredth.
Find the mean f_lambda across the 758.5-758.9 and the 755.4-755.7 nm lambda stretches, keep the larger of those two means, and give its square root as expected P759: 1.70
